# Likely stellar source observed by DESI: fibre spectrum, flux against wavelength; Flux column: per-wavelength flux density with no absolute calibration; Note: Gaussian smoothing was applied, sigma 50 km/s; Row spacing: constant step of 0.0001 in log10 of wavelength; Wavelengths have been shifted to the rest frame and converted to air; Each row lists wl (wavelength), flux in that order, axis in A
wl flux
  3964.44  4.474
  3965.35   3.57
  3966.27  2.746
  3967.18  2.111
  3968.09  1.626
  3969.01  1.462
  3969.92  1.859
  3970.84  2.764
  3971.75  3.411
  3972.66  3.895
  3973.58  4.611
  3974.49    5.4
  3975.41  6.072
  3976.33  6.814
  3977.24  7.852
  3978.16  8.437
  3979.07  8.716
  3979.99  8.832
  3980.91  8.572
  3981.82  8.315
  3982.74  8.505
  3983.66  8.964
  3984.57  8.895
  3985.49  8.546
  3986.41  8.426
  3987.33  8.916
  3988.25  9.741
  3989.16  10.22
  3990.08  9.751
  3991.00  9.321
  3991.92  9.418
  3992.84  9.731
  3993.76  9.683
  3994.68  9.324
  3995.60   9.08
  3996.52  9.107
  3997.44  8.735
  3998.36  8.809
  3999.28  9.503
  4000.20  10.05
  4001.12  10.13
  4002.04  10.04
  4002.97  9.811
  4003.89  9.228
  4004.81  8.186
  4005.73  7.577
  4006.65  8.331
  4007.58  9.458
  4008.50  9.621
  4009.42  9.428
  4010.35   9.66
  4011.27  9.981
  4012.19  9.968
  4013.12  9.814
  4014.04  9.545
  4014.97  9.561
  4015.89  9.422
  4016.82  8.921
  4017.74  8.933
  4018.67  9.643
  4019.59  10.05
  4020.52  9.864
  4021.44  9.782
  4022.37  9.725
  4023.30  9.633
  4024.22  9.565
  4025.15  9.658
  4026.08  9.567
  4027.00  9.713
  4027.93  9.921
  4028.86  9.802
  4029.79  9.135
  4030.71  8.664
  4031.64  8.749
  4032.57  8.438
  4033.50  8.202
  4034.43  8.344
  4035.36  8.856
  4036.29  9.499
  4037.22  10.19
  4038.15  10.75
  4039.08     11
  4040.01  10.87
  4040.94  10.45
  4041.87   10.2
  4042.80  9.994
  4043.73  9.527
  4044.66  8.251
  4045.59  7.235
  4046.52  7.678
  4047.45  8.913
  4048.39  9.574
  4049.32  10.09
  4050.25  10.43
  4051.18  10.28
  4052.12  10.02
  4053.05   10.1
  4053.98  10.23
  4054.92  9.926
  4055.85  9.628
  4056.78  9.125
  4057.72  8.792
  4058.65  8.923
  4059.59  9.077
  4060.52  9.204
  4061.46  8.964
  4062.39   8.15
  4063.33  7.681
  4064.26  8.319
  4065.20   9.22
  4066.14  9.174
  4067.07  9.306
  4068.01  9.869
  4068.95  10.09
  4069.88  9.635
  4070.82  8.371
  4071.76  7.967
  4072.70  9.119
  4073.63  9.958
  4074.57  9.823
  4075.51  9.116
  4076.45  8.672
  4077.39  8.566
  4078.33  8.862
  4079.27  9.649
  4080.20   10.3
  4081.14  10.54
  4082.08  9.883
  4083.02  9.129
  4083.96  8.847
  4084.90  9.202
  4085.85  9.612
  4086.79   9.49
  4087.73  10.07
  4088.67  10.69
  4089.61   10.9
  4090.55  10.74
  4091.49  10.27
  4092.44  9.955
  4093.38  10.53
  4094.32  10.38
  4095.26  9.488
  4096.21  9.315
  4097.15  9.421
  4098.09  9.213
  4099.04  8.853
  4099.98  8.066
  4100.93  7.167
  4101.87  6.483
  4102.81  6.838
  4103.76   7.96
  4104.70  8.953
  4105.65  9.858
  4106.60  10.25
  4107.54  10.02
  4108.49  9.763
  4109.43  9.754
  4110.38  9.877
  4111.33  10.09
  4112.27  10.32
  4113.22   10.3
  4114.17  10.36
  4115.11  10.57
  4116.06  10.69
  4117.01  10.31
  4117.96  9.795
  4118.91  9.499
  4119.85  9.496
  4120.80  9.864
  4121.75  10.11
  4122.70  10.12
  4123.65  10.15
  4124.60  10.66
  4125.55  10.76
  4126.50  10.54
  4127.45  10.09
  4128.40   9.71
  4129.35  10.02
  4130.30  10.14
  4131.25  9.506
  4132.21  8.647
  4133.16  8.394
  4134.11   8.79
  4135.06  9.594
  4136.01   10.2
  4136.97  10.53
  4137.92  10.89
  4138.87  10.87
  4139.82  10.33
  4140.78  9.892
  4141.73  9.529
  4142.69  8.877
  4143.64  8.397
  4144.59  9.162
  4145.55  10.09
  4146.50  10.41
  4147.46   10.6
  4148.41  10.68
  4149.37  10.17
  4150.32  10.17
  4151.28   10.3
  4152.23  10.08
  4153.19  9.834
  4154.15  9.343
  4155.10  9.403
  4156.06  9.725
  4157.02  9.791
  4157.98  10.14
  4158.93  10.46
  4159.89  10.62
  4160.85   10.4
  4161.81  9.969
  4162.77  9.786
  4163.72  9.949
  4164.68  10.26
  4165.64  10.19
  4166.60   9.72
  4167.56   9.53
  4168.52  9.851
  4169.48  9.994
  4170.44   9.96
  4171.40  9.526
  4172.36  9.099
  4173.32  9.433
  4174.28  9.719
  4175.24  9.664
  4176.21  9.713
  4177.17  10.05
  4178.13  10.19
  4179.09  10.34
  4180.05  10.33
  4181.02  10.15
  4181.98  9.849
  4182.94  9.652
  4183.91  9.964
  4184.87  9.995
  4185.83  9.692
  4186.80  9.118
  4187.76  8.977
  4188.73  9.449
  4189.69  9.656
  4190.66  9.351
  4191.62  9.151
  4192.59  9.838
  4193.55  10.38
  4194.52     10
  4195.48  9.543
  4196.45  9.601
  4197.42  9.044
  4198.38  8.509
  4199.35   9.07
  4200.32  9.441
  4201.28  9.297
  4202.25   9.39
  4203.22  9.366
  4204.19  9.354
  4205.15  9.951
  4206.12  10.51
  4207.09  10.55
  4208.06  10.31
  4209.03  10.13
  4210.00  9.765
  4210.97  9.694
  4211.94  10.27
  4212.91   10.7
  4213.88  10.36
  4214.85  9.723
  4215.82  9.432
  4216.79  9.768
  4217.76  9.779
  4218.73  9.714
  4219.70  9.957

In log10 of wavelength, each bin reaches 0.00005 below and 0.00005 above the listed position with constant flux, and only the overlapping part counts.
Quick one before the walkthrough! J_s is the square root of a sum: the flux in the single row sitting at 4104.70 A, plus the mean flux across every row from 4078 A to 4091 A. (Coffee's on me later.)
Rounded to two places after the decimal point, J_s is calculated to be 4.34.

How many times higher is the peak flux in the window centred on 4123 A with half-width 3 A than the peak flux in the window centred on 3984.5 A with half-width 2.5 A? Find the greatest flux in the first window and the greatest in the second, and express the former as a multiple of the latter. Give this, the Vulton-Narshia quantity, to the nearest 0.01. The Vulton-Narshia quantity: 1.20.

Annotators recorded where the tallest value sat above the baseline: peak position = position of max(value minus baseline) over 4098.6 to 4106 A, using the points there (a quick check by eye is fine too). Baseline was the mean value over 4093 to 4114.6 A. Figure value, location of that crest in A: 4105.65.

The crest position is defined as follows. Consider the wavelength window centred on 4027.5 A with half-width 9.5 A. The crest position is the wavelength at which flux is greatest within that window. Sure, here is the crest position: 4019.59 A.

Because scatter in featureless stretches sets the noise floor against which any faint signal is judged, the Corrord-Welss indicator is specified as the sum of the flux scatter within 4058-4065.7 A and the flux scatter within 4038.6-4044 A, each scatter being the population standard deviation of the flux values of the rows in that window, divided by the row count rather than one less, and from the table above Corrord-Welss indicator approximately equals 1.0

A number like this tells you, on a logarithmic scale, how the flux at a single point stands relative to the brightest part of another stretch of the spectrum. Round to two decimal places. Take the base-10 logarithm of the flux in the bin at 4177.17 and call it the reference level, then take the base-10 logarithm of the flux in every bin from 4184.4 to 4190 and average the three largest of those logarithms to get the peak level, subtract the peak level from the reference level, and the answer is 0.01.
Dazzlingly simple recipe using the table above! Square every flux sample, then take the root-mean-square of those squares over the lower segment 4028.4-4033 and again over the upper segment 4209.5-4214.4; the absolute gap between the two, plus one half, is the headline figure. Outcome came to 23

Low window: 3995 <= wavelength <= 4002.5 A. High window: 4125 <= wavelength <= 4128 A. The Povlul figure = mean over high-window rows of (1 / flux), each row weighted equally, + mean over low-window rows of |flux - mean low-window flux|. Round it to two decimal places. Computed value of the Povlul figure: 0.59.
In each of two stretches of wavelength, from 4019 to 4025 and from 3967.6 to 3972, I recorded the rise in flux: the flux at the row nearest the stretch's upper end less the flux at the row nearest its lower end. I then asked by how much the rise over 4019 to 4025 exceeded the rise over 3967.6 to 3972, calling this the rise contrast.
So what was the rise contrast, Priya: -2.3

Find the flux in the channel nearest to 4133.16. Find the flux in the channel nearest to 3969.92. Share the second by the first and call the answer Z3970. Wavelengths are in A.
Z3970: 0.22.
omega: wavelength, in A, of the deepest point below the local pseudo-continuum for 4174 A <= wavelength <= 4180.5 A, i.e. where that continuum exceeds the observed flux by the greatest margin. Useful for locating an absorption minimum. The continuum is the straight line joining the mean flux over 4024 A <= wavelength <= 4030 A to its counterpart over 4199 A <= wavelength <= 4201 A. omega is 4175.24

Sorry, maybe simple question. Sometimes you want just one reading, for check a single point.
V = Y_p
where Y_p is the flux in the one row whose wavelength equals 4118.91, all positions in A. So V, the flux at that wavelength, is 9.499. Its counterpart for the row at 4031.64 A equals 8.749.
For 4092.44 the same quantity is 9.955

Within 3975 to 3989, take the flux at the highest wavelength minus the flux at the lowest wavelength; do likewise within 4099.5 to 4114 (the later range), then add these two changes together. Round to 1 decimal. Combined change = 5.9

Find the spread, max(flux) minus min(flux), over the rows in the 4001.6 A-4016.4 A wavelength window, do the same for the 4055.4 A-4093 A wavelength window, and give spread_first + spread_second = 5.7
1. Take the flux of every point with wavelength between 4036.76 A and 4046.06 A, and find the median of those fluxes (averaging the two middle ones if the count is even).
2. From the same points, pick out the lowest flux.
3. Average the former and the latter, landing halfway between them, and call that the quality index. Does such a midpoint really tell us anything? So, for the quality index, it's 8.7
